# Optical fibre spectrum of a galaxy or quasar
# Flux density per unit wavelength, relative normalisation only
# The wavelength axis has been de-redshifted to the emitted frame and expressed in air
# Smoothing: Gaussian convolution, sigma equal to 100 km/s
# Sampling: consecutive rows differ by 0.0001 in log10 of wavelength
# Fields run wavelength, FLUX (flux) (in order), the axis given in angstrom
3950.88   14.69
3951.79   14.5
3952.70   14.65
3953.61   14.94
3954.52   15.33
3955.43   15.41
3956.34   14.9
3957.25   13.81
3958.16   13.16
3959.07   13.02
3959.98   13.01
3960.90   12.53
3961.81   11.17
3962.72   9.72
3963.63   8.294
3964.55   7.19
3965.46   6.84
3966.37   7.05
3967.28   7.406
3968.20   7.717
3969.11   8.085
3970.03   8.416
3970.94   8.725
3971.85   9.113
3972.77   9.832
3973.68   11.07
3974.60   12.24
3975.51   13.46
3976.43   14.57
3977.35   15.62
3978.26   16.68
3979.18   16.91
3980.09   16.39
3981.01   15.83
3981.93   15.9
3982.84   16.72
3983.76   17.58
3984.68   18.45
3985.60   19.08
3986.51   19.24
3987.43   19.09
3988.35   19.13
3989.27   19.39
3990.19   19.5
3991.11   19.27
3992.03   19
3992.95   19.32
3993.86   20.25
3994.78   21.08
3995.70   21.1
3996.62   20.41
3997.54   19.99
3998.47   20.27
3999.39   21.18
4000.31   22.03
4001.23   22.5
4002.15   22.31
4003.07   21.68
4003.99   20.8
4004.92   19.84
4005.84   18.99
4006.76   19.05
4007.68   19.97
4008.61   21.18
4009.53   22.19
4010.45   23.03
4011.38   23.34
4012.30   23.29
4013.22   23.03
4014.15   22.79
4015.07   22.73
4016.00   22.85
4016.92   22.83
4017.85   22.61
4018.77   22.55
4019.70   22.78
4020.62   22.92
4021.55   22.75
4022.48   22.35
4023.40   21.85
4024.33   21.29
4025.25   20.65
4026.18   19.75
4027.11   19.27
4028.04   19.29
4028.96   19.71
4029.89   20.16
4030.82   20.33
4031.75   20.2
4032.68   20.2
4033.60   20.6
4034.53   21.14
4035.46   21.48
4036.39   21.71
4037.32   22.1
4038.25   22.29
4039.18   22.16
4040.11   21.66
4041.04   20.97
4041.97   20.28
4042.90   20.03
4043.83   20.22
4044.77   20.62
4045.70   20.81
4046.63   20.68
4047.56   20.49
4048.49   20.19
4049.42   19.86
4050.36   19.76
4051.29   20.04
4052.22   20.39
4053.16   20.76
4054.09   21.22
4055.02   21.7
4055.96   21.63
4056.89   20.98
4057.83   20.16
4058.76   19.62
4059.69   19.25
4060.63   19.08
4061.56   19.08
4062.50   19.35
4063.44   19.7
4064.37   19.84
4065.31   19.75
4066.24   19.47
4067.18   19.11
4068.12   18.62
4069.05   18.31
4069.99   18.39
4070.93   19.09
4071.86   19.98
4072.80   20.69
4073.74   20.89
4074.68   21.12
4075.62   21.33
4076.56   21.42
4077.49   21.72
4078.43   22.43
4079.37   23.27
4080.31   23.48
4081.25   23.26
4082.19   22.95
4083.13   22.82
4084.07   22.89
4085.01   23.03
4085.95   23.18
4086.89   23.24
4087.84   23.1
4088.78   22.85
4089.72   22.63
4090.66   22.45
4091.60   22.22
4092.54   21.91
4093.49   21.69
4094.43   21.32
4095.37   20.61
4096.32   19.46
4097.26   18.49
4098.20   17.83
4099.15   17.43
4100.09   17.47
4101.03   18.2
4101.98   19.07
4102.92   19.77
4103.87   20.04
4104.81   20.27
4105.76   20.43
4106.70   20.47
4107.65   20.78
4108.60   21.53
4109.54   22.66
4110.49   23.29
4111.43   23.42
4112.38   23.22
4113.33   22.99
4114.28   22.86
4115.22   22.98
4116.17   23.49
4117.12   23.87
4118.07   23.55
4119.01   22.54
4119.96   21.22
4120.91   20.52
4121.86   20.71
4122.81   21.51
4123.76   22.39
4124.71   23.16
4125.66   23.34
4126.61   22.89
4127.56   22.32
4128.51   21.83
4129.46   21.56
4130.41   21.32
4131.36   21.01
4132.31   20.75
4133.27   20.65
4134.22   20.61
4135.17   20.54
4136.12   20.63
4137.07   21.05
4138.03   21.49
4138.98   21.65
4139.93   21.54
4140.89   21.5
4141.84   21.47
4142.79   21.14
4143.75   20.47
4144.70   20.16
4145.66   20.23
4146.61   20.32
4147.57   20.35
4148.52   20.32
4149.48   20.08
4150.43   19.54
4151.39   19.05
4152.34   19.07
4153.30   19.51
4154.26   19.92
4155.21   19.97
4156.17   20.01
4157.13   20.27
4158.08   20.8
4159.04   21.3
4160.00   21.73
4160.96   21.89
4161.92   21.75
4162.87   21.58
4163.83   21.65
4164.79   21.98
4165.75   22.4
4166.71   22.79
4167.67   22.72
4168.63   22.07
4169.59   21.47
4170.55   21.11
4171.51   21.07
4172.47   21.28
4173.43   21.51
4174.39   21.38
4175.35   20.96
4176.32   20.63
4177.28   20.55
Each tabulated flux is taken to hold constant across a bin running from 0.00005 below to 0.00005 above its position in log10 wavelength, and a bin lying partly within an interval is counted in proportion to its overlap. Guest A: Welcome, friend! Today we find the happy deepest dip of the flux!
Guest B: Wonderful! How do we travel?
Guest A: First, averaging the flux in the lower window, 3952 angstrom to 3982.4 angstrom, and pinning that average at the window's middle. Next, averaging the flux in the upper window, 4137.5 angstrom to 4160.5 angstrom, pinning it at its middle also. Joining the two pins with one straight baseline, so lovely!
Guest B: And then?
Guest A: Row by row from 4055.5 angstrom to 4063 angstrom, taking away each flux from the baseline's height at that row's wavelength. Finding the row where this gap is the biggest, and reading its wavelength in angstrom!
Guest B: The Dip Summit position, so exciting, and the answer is 4061.56 angstrom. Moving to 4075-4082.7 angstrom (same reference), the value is 4075.62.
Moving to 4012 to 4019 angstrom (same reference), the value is 4018.77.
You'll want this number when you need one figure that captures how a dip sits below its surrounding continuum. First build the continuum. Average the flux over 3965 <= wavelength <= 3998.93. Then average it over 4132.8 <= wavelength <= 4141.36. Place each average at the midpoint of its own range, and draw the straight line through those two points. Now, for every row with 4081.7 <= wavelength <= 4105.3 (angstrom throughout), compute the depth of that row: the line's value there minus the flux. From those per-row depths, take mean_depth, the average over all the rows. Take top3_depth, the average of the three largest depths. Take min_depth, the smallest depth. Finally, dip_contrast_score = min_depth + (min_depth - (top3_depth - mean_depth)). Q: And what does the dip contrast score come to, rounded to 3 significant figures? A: -11.6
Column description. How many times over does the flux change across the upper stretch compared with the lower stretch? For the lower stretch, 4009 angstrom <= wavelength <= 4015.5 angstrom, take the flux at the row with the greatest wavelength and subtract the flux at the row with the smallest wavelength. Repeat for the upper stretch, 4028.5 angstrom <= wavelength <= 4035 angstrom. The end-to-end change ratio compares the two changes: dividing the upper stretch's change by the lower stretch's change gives 3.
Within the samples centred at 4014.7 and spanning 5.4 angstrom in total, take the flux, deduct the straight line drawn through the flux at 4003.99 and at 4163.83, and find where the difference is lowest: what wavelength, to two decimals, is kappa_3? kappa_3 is 4015.07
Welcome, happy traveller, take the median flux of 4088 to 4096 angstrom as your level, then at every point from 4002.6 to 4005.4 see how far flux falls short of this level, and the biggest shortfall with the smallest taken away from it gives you 1.8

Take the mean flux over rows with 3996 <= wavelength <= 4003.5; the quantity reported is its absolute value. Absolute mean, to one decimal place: 21.3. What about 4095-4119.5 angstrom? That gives 21.0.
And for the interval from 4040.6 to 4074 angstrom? 20.0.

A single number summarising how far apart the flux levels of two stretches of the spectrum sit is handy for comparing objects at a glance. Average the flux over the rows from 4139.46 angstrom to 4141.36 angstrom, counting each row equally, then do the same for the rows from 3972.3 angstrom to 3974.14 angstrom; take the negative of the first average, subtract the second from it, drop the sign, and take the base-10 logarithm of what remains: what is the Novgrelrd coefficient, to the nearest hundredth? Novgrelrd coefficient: 1.50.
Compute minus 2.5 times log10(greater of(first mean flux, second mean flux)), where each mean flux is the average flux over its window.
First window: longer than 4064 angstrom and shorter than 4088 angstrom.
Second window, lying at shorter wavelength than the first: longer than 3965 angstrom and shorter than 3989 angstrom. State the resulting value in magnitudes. -3.32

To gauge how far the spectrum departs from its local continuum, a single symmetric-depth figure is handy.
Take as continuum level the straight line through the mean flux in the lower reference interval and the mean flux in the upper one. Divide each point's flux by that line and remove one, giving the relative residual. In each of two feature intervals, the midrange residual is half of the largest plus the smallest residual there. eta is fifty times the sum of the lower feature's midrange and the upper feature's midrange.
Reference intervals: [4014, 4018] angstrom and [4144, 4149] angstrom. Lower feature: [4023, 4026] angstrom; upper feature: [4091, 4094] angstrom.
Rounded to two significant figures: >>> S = -1.5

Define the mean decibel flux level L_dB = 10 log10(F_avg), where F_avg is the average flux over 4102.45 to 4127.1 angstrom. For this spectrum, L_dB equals 13.4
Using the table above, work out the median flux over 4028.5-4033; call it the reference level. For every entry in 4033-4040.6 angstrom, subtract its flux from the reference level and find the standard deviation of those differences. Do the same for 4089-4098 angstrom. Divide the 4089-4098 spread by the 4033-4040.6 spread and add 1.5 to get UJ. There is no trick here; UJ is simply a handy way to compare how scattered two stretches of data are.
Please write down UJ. 4.0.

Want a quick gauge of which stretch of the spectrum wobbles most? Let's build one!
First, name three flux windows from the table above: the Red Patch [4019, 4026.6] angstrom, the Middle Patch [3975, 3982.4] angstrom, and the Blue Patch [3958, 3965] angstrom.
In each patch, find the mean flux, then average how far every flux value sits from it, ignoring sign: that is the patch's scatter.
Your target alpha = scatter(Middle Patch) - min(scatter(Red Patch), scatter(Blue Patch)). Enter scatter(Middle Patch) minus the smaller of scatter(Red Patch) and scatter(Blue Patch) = -0.08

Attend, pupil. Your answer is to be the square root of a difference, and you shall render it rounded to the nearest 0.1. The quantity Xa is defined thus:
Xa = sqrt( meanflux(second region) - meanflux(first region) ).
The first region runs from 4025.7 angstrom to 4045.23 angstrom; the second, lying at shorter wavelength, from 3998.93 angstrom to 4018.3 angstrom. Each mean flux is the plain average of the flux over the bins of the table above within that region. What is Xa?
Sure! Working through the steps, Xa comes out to 1.1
